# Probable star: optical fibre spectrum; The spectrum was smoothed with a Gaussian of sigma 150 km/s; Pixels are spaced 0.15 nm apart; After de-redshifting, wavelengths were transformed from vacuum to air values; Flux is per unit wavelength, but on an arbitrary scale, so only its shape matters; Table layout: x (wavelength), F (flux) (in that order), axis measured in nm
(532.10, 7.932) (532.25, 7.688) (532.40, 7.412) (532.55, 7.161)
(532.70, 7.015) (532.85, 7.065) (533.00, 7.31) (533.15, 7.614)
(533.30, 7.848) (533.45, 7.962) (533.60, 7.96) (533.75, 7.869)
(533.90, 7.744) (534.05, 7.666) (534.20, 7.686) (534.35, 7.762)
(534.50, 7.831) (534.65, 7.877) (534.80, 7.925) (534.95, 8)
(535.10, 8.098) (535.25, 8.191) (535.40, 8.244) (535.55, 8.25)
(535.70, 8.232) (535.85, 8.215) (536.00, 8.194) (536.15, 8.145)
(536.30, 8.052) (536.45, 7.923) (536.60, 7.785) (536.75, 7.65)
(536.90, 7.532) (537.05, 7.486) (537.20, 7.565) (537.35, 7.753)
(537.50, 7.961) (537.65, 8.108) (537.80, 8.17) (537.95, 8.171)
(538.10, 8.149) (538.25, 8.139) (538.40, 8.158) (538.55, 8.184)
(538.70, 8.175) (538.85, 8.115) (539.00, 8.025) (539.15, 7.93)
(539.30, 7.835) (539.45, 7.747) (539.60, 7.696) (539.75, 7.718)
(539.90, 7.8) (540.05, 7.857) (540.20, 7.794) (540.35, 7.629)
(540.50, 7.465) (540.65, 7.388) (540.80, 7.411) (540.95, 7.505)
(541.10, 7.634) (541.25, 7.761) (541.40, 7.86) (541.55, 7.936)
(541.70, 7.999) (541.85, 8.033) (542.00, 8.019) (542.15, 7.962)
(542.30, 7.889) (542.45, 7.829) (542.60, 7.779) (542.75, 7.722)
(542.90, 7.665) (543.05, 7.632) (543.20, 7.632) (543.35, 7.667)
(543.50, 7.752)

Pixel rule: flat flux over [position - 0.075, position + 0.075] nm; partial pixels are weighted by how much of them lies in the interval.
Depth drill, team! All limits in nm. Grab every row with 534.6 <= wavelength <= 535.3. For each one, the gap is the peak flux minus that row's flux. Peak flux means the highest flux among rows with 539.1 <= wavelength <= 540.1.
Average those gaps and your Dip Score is -0.1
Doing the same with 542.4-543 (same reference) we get 0.2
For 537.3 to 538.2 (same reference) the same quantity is -0.1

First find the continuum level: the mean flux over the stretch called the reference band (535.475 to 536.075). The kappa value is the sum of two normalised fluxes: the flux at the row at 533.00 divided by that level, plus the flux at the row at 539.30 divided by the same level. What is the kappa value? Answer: 1.84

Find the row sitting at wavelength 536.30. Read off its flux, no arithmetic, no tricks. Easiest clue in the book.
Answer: 8.052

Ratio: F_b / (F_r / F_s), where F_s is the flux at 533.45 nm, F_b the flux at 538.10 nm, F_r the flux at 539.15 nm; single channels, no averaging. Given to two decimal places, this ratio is 8.18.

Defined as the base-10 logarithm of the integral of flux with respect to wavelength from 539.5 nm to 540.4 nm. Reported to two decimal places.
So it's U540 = 0.84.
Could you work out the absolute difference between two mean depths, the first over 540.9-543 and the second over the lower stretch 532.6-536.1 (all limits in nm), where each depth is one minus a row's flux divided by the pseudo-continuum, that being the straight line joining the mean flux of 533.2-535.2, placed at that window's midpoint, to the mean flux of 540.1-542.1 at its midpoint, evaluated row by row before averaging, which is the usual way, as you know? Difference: 0.017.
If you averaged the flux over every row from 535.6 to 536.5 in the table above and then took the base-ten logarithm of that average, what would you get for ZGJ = 0.910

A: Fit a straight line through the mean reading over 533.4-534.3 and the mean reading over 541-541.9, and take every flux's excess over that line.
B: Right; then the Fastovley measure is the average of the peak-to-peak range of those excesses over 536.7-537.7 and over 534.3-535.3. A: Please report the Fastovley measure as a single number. 0.52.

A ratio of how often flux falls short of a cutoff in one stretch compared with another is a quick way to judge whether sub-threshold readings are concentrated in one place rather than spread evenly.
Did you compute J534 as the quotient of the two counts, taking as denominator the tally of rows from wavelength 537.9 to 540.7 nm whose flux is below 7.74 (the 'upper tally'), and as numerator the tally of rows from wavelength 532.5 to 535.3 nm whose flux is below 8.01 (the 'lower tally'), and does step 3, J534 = 3.4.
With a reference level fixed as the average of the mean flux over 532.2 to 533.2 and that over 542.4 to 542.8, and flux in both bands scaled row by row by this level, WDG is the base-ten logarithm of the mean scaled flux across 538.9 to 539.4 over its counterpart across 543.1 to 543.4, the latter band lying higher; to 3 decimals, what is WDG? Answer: 0.016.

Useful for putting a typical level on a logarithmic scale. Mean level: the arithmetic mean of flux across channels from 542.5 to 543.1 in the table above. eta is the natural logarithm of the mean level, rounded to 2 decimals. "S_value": 2.04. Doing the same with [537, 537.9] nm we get 2.06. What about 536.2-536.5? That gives 2.08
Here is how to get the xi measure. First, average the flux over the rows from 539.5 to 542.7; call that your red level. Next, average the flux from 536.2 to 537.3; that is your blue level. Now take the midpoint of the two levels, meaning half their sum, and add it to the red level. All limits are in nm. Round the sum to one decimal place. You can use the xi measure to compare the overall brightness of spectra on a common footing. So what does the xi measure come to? 15.5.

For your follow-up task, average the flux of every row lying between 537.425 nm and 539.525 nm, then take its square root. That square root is 2.84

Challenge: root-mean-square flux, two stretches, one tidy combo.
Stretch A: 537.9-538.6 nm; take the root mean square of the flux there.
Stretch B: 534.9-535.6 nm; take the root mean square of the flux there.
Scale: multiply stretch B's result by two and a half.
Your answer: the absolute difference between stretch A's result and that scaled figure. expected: 12.2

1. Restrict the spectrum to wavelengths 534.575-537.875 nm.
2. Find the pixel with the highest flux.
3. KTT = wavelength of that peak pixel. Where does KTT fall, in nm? 535.55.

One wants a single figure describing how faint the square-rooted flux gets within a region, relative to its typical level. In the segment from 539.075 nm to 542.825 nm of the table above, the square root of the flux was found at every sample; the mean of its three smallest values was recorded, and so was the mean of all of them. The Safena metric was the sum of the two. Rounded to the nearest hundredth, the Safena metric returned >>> 5.51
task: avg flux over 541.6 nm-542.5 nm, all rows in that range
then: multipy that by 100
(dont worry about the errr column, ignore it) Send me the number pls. 796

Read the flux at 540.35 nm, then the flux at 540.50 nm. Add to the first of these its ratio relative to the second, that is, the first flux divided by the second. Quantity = 8.65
